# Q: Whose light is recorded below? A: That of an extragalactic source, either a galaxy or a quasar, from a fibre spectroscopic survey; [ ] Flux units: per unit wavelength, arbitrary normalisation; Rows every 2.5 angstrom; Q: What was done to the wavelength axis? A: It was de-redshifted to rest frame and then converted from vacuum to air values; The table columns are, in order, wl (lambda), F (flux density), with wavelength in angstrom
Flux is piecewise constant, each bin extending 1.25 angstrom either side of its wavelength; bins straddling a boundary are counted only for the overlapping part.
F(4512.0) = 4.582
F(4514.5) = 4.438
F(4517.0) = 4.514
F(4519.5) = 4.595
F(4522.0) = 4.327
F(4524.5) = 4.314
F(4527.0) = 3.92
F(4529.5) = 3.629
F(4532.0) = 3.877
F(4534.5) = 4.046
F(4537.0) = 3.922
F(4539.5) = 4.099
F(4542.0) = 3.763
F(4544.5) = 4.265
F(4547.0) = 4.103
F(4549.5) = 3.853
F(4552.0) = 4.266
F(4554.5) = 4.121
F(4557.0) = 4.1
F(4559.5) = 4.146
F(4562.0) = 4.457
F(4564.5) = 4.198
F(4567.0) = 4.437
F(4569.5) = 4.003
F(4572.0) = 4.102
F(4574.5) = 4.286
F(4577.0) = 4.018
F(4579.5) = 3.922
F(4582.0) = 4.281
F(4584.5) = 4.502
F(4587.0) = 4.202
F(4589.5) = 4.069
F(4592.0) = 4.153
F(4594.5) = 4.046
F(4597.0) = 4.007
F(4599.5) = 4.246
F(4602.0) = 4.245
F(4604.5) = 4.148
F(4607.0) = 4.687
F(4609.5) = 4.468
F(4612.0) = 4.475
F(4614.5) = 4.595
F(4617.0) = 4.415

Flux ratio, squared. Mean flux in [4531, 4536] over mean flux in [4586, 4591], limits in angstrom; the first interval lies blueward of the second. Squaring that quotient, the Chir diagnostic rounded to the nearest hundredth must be 0.92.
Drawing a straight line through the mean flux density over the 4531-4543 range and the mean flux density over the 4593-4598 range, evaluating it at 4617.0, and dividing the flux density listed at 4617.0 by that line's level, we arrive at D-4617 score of 1.09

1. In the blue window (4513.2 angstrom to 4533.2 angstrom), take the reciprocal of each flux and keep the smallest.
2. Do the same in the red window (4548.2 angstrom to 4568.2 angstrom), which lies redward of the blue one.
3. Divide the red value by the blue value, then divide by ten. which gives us 0.103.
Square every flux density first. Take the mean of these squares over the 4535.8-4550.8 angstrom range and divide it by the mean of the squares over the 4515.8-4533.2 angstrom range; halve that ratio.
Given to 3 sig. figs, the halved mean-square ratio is 0.459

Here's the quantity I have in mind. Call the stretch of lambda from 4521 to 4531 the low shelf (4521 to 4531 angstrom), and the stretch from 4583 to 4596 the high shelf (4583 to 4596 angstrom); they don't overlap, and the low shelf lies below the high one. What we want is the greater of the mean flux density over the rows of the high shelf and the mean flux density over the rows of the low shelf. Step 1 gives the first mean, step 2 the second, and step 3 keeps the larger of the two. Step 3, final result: 4.19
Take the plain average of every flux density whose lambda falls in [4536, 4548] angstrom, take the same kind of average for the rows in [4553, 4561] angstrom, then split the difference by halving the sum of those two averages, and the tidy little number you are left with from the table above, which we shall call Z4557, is 4.08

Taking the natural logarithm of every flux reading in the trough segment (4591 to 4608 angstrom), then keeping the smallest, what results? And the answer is 1.39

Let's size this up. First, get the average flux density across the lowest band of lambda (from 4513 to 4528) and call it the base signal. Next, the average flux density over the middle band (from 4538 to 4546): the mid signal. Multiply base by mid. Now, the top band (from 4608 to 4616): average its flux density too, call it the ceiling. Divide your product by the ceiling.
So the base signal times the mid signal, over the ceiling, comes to 3.90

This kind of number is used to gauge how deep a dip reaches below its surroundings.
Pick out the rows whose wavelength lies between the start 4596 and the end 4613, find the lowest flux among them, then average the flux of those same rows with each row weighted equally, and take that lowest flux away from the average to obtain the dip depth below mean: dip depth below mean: 0.32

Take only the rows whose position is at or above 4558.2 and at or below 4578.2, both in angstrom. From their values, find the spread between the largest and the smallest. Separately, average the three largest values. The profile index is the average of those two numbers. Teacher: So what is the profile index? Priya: 2.42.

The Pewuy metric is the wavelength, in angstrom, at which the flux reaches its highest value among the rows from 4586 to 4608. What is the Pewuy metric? 4607.0 angstrom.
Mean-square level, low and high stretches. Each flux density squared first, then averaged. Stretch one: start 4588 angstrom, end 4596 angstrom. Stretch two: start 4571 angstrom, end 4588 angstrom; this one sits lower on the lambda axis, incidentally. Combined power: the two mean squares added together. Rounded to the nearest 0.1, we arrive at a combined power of 34.3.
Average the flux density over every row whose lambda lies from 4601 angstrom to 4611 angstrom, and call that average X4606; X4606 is 4.39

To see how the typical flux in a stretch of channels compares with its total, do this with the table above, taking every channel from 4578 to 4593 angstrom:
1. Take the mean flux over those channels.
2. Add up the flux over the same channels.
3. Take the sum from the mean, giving -20.9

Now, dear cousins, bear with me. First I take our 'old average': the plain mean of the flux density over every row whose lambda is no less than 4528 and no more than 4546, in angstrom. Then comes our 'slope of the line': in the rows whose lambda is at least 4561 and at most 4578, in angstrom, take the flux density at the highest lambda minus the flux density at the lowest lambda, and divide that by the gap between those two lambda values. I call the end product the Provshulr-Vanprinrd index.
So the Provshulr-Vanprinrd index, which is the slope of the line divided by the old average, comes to -0.007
